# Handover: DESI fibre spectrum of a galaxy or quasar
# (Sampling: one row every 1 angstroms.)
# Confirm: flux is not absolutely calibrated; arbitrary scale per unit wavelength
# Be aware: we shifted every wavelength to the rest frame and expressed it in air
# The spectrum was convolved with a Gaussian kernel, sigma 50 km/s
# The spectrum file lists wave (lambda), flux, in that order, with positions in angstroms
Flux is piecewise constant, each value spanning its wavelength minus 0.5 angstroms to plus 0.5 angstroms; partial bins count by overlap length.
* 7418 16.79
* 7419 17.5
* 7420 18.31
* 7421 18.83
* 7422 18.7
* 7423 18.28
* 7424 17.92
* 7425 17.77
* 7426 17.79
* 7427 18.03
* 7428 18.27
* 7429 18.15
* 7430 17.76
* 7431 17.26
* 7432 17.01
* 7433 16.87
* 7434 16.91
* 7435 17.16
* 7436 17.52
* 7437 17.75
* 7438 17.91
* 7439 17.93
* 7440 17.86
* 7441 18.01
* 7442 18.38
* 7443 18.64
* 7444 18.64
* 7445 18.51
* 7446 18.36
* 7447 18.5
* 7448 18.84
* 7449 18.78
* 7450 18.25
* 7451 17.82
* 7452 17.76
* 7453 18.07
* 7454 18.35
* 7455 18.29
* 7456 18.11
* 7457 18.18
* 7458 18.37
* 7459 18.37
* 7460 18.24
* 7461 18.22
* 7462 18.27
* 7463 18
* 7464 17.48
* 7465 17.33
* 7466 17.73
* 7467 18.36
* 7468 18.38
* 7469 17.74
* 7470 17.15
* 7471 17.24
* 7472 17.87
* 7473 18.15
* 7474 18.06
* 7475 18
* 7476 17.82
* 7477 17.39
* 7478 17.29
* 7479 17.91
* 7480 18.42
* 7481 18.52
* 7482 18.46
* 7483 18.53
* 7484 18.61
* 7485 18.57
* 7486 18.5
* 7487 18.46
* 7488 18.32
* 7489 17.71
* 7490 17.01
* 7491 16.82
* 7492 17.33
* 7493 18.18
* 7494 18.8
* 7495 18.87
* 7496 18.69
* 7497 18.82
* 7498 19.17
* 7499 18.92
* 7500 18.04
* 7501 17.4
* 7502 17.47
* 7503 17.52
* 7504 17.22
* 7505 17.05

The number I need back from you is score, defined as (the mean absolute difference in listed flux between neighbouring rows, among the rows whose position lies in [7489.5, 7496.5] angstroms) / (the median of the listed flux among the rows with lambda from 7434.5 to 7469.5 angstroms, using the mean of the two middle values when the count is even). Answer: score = 0.022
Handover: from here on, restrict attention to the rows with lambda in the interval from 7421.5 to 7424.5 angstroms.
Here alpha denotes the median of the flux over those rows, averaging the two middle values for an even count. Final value 18.3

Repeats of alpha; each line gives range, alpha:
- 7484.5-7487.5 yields 18.5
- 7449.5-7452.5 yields 17.8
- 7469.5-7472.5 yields 17.2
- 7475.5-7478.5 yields 17.4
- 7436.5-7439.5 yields 17.9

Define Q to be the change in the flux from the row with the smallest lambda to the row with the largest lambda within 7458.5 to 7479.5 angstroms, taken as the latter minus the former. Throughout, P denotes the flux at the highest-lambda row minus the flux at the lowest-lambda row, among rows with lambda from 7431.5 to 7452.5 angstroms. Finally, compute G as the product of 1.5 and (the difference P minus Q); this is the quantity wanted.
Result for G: 1.8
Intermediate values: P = 0.75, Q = -0.5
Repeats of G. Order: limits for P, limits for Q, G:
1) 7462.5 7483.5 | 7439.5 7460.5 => 0.2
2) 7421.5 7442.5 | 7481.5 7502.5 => 1.0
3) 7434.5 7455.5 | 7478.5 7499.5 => 0.2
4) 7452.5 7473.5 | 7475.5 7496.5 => -1.2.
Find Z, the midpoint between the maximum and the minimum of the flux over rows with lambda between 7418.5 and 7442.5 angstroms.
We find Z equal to 17.85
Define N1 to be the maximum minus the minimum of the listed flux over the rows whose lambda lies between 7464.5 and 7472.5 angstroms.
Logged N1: 1.23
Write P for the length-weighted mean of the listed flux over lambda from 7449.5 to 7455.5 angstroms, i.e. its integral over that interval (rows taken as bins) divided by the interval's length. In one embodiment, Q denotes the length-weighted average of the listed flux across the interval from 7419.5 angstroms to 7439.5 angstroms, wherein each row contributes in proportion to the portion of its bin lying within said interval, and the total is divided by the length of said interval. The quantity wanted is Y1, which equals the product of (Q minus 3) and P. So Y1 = 268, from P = 18.1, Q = 17.8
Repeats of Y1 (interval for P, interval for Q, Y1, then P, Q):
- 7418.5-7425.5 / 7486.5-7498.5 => 276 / 18.2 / 18.2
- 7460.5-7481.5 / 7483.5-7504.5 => 270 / 17.9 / 18.1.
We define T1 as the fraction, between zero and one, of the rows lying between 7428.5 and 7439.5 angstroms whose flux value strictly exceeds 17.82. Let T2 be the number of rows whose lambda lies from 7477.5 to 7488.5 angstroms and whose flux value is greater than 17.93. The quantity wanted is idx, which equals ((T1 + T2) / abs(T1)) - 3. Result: 31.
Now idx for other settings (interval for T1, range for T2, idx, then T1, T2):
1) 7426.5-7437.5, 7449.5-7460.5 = 31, 0.27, 9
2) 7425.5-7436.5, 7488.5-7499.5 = 24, 0.27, 7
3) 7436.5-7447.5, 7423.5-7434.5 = 1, 0.91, 3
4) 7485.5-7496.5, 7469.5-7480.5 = 4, 0.64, 4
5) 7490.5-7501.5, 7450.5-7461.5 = 10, 0.73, 9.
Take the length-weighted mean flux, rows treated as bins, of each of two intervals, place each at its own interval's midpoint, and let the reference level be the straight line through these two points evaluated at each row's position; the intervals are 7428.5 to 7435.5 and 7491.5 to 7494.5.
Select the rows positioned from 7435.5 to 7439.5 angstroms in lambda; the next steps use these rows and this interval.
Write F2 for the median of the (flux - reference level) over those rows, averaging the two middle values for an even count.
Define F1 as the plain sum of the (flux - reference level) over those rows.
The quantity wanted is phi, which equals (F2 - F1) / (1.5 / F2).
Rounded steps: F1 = 1.6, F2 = 0.5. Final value -0.4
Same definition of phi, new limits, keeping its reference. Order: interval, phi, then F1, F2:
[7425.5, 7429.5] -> -1.4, 3.3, 0.8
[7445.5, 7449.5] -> -2.5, 4.5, 1.1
